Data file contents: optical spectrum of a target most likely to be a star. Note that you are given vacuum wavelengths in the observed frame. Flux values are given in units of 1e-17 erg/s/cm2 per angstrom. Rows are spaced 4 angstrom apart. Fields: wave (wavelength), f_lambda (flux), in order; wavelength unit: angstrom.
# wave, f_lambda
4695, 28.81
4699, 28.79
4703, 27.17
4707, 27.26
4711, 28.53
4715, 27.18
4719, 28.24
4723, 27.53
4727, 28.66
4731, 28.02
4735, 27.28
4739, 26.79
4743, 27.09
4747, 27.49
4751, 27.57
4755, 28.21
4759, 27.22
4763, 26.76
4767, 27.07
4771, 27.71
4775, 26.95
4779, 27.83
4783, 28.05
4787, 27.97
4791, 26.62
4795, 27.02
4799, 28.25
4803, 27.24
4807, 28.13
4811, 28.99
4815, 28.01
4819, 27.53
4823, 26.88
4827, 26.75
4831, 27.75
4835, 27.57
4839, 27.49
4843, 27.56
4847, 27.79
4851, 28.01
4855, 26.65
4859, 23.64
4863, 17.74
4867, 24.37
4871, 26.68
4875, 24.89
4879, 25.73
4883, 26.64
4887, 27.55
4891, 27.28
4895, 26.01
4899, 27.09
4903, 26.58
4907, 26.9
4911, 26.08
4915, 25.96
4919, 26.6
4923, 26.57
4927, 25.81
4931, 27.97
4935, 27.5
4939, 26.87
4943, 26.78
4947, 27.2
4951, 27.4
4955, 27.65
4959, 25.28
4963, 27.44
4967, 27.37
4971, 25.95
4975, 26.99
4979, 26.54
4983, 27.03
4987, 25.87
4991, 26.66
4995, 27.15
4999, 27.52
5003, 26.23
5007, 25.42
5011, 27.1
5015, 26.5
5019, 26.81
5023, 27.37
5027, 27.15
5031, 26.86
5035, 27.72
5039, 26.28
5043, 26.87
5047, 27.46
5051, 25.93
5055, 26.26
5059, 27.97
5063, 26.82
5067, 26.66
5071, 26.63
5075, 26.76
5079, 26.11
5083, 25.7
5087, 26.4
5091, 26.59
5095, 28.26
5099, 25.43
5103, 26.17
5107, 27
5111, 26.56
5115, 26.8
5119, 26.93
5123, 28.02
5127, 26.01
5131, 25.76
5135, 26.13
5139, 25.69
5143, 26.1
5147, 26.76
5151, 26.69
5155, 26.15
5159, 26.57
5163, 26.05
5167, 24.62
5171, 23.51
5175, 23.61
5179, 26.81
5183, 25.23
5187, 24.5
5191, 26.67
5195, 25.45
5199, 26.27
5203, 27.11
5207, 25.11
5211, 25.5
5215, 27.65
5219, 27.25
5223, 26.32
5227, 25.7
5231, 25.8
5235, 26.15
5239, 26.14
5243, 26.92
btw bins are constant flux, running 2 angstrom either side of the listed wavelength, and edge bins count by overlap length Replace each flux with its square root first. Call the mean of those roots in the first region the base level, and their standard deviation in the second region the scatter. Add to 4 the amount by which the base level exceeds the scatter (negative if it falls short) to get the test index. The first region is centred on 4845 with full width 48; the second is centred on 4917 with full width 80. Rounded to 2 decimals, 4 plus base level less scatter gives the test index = 9.03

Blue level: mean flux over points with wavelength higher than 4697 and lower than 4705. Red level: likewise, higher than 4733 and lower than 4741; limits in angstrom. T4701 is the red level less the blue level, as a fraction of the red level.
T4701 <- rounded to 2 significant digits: -0.035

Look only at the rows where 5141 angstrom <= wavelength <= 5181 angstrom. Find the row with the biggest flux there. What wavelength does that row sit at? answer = 5179 angstrom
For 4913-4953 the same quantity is 4931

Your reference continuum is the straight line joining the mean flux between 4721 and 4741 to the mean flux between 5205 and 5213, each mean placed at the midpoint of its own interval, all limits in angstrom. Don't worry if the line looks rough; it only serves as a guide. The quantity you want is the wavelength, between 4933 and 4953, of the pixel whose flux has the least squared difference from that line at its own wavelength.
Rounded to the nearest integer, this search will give 4943 angstrom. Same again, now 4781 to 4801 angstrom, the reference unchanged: 4795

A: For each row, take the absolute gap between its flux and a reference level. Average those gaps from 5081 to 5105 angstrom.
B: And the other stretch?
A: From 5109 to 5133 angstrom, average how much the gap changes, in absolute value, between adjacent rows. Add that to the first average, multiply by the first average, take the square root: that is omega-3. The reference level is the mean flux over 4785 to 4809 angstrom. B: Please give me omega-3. 1.5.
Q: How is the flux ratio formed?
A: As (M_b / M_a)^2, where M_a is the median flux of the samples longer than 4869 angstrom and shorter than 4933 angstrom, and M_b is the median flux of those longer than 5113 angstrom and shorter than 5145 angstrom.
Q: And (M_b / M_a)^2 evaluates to 0.96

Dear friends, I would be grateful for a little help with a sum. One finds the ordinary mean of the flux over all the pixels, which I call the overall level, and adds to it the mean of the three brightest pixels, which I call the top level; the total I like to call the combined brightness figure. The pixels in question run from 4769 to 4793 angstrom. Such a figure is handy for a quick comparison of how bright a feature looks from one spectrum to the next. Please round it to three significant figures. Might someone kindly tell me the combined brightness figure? 55.5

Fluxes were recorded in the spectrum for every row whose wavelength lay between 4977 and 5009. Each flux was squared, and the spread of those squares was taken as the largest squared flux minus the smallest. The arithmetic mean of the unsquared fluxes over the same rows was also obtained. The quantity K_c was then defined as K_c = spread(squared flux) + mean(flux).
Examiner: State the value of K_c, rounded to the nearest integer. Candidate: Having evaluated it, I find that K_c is 138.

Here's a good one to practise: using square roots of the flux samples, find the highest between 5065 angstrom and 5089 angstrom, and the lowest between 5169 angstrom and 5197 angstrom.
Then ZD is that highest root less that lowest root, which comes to 0.32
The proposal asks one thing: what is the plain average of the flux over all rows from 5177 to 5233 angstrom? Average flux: 26.1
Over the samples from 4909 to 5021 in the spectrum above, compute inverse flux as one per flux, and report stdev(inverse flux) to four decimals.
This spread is 0.0010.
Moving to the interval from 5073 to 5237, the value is 0.0015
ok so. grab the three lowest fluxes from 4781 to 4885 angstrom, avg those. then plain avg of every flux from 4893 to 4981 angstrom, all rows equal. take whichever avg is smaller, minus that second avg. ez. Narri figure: -4.8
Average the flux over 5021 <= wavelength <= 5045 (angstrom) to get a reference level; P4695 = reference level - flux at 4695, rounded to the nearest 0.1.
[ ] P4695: -1.8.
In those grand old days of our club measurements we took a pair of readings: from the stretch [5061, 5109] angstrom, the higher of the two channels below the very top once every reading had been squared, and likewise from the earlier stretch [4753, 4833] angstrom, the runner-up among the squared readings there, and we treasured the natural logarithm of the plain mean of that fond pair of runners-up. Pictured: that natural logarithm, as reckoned 6.638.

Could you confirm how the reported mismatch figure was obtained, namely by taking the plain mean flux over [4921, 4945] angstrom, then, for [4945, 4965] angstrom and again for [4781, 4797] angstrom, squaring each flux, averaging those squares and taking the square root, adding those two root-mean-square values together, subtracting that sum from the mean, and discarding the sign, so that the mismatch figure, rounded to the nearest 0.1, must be 27.5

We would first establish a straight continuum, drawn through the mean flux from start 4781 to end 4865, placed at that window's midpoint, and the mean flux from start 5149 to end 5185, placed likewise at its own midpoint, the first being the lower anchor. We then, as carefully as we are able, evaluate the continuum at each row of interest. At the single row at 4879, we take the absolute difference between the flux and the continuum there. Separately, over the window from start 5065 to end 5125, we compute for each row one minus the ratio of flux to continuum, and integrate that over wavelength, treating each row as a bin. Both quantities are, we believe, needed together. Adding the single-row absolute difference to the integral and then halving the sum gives -0.55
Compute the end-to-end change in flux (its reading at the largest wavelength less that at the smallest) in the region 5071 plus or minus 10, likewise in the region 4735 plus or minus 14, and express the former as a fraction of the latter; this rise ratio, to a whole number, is 18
